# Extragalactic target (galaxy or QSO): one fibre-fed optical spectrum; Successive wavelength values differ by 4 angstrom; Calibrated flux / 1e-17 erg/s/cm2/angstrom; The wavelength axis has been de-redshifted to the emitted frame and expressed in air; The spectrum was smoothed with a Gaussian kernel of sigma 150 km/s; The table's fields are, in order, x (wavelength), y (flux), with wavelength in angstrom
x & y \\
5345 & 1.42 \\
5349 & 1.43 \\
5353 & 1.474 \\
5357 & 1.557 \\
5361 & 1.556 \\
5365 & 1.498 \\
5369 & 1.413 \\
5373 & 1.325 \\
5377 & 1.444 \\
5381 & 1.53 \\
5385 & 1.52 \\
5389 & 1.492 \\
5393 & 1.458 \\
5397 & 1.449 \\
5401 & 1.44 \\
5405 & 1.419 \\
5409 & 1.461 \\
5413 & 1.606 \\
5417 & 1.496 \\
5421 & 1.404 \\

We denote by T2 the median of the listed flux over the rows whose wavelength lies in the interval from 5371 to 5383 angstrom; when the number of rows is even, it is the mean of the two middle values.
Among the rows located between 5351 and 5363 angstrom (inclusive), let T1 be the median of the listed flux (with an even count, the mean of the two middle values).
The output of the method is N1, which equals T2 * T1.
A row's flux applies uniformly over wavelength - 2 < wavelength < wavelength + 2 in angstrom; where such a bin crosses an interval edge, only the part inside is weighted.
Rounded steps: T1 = 1.56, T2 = 1.44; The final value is 2.25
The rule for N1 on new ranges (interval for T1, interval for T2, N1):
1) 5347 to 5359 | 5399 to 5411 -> 2.12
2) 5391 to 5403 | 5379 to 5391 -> 2.20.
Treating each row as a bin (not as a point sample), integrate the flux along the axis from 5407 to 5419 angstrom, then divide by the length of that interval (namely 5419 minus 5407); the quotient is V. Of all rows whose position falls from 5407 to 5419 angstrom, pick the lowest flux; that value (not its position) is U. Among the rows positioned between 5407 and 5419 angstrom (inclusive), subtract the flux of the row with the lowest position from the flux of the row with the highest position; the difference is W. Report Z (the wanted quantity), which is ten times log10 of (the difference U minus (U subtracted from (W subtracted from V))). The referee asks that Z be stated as 1.57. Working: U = 1.461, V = 1.52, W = 0.035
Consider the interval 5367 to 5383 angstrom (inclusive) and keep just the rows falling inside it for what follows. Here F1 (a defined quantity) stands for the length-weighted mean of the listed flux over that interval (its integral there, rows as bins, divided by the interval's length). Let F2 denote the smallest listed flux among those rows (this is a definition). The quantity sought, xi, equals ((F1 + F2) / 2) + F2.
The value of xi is 2.70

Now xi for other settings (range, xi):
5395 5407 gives 2.85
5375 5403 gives 2.90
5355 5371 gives 2.87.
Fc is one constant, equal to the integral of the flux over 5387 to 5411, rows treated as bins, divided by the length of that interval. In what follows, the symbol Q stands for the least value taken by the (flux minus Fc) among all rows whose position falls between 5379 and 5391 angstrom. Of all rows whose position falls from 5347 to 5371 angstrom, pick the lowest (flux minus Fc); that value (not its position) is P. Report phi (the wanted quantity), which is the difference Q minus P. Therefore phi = 0.08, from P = -0.040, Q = 0.039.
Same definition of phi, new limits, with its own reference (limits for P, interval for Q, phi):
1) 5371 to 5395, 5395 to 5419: 0.09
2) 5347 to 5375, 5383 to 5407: 0.09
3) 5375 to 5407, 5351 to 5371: -0.01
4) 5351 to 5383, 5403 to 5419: 0.09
